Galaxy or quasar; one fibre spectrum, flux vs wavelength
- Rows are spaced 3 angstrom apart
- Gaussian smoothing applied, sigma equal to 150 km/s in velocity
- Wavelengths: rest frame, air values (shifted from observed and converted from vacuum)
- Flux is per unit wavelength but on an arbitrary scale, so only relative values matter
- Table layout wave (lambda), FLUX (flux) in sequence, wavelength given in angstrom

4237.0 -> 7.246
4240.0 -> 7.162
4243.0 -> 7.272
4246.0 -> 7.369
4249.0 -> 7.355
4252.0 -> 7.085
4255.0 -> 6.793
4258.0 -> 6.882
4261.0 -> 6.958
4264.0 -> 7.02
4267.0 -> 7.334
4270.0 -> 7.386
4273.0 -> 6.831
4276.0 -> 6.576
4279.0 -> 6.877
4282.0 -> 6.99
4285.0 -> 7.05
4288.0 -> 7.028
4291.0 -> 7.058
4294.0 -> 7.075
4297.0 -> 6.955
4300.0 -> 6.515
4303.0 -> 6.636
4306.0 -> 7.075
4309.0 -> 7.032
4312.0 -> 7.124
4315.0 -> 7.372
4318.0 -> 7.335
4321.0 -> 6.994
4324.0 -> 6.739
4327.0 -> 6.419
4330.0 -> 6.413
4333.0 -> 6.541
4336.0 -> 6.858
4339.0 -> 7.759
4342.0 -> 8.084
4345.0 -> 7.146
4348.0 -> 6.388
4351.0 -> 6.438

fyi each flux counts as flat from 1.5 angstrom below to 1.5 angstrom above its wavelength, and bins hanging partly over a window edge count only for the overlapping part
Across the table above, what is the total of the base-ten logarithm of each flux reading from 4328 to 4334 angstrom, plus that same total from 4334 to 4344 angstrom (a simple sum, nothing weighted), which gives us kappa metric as 4.3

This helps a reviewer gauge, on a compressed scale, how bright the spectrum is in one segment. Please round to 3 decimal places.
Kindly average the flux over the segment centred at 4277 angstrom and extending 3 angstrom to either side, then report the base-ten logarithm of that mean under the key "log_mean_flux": 0.828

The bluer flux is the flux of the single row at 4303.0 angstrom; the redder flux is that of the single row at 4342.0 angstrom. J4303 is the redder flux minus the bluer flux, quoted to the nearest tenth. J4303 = 1.4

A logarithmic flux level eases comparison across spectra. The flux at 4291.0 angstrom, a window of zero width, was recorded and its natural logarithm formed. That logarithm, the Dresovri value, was 1.95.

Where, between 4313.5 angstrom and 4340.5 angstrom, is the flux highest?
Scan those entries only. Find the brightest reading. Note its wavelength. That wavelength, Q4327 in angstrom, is 4339.0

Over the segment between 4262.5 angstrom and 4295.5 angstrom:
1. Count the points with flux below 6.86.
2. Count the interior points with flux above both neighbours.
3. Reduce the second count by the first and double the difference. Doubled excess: 0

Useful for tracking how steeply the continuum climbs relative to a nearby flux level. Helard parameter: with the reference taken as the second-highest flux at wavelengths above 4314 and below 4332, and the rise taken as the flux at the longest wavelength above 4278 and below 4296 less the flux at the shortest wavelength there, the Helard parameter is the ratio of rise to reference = 0.027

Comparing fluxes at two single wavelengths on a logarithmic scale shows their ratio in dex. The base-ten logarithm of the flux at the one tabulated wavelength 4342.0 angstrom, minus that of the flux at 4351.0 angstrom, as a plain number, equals 0.10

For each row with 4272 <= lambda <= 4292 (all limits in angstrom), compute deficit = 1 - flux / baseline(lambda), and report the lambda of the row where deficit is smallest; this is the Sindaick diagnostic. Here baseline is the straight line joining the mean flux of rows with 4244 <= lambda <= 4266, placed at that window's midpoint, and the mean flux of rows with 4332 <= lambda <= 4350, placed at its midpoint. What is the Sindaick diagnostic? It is 4291.0 angstrom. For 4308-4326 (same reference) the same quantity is 4315.0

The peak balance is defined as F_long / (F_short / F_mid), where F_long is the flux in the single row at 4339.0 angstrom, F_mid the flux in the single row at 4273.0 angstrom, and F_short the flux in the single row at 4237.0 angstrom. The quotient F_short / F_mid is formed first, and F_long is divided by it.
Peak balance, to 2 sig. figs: 7.3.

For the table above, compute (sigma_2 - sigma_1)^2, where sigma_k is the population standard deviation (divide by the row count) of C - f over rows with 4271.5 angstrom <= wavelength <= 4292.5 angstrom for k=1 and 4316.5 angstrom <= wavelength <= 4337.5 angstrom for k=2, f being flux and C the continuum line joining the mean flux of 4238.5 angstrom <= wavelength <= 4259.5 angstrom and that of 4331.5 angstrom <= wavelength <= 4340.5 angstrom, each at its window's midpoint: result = 0.021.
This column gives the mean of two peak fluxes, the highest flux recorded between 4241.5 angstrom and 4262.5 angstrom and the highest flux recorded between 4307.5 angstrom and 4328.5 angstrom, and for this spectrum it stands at 7.37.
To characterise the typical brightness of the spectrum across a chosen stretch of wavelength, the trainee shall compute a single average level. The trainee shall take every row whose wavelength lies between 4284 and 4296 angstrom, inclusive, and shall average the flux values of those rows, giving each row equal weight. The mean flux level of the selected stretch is 7.05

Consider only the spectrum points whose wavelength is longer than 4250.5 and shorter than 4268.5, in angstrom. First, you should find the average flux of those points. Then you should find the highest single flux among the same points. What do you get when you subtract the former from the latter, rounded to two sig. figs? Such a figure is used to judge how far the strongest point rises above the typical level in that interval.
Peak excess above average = 0.32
